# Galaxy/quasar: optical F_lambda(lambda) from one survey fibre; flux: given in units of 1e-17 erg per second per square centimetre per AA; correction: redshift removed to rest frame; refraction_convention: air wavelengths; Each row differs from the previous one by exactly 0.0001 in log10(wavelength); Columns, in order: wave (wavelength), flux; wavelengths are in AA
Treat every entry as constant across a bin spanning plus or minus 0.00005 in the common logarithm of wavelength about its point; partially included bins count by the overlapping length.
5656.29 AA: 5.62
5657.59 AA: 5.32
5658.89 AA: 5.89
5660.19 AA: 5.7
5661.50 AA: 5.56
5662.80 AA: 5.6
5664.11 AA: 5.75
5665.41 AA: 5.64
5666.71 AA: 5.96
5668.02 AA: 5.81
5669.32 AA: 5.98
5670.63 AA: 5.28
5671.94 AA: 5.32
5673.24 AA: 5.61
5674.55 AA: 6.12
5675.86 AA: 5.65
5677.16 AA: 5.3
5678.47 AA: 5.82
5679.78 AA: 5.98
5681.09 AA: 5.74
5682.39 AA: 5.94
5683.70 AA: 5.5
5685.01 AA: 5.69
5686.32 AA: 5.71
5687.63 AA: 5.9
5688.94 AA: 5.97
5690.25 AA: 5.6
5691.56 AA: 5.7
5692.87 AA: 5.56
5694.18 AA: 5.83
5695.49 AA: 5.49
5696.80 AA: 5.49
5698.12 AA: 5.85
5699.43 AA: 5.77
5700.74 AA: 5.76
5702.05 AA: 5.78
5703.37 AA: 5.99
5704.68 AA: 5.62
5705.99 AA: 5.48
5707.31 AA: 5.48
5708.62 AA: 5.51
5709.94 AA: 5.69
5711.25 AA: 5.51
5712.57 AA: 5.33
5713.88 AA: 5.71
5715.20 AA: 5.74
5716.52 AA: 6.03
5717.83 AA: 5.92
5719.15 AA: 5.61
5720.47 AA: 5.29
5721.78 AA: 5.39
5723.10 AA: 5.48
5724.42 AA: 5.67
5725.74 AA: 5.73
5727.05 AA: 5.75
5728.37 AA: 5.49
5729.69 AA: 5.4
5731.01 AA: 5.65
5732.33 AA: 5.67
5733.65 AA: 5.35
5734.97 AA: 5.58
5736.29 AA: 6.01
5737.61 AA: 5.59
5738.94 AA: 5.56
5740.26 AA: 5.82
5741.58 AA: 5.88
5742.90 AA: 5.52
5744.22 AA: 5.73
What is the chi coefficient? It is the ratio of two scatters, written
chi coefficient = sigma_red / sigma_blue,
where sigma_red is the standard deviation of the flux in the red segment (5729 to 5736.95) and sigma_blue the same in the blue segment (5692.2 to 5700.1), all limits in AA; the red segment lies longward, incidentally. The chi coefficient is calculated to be 1.4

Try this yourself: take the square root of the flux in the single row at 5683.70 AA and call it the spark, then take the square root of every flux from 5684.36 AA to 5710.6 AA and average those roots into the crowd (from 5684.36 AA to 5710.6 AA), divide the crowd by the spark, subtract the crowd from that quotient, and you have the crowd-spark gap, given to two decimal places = -1.37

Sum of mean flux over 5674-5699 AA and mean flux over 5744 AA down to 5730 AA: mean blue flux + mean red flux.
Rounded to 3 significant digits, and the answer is 11.4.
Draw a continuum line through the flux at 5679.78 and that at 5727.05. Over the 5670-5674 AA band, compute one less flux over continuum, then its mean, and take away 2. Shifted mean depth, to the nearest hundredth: -1.90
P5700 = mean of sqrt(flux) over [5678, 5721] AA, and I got 2.386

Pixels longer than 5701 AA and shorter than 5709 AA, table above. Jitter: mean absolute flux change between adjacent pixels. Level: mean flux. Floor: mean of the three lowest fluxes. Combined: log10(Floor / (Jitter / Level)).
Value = 2.32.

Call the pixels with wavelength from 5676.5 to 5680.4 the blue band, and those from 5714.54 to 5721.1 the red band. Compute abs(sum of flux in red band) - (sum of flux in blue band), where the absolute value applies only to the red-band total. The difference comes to 11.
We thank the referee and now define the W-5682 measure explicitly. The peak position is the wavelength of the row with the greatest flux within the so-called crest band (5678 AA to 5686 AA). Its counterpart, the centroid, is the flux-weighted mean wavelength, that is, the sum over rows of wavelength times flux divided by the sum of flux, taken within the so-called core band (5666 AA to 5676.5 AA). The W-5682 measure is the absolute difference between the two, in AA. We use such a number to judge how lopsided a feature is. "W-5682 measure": 8.5 AA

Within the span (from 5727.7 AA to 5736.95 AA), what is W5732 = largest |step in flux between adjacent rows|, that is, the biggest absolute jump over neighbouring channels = 0.43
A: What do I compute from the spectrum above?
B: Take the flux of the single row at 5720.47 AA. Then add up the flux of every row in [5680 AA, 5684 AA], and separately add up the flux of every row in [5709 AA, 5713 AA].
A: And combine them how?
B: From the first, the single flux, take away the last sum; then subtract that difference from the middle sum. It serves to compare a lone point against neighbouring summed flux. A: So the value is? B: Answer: 28.4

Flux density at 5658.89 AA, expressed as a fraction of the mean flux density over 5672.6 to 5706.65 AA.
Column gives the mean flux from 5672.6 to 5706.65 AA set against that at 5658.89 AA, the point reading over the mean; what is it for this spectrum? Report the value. 1.03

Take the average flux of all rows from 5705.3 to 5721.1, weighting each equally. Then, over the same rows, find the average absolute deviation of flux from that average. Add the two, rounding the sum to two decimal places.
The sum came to 5.78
